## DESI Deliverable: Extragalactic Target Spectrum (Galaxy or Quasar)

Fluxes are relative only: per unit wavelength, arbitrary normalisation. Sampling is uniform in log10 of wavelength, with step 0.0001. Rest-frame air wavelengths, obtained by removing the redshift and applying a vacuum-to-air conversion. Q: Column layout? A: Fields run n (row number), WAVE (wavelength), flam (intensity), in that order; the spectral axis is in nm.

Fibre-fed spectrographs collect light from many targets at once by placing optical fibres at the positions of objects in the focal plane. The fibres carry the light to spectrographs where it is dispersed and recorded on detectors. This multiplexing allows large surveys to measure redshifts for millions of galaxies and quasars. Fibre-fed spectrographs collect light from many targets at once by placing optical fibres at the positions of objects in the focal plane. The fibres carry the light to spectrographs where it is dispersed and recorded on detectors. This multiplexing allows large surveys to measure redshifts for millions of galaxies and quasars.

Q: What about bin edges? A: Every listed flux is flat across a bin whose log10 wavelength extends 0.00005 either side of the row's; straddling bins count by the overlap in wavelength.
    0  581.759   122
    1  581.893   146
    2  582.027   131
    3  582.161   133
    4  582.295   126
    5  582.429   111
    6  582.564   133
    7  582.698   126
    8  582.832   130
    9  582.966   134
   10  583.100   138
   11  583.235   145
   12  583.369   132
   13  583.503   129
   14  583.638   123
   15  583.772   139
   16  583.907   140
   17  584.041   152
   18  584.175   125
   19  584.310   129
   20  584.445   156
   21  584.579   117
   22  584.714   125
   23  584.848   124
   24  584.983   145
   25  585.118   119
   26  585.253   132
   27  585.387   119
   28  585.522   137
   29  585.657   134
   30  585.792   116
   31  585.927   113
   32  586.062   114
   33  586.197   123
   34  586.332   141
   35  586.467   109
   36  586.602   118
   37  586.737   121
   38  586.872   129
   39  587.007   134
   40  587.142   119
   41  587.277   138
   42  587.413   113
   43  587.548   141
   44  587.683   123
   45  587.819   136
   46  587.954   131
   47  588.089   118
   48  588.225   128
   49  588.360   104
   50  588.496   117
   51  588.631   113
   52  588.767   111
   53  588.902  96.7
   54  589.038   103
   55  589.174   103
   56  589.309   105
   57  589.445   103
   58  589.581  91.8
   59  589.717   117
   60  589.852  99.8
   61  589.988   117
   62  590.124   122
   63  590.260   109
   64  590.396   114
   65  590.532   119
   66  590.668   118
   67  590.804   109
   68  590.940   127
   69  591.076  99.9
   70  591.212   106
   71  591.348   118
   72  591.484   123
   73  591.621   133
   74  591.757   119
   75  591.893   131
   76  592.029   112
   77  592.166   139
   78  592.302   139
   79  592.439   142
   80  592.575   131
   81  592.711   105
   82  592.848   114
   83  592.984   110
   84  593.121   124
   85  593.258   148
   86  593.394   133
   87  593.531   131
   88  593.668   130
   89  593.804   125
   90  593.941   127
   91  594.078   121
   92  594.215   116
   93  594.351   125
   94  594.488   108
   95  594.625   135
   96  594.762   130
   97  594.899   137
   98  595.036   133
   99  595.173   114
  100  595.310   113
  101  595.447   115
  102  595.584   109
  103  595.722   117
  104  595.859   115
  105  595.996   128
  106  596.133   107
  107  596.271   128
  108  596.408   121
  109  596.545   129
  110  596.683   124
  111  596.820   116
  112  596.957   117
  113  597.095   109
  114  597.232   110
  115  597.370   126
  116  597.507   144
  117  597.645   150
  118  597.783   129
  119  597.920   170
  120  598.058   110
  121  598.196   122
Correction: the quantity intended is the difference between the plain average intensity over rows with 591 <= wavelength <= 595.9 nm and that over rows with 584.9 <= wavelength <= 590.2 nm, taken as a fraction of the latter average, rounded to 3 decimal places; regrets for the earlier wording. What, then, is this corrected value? 0.031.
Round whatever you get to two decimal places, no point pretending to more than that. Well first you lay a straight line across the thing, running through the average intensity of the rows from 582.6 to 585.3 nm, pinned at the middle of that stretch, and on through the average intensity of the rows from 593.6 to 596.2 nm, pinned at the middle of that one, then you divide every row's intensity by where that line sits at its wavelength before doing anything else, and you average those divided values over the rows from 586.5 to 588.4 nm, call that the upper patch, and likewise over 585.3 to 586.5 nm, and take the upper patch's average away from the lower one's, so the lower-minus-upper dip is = -0.03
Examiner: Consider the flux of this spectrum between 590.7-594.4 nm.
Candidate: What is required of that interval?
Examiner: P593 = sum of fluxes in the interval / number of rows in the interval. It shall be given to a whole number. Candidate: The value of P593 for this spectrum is 124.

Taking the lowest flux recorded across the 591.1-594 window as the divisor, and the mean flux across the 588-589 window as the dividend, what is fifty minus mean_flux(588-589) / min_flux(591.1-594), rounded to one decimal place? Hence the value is 48.9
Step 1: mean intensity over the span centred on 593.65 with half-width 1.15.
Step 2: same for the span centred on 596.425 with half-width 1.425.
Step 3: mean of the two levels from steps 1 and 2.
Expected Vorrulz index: 123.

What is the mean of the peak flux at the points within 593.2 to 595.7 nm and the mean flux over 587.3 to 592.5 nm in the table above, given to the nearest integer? 133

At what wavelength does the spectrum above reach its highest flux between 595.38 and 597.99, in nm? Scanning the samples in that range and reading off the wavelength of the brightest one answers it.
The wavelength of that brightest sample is 597.920 nm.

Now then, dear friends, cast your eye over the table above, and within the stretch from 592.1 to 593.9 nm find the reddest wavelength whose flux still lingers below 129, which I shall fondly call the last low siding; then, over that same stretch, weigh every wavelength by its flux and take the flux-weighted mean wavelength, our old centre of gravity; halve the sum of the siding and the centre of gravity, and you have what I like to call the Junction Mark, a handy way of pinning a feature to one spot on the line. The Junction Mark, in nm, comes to 593.39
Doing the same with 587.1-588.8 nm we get 588.35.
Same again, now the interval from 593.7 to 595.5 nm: 595.03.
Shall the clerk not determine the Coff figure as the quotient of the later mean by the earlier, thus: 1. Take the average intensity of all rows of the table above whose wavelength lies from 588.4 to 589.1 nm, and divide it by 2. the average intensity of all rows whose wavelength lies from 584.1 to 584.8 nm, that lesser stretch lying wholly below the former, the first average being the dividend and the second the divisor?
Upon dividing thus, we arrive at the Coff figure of 0.83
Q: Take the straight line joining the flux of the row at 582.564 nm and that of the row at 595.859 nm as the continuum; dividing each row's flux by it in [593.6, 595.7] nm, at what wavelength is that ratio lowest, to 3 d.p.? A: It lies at 594.488 nm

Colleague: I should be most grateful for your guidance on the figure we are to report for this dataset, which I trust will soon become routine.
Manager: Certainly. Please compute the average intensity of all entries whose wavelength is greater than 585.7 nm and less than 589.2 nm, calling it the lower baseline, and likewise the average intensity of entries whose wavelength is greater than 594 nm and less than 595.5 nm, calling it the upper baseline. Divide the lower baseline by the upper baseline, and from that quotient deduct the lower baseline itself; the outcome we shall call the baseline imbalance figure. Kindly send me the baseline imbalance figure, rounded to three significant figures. -119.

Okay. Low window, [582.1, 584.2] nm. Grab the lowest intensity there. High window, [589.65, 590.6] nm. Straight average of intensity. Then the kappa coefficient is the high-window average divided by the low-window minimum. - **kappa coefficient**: 1.03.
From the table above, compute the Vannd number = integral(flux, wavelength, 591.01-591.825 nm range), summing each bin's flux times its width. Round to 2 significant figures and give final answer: 95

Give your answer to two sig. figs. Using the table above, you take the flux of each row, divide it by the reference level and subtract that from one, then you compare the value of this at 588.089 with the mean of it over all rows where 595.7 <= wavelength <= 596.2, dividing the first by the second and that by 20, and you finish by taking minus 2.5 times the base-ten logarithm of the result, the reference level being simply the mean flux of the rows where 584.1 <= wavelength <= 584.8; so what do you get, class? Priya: 3.4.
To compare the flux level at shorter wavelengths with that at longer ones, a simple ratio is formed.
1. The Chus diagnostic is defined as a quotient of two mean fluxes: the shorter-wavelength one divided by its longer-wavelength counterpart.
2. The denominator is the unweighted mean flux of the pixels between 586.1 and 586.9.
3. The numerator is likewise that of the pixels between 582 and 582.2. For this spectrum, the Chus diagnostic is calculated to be 1.07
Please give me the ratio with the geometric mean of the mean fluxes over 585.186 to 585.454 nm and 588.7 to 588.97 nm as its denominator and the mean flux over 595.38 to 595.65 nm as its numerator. 0.98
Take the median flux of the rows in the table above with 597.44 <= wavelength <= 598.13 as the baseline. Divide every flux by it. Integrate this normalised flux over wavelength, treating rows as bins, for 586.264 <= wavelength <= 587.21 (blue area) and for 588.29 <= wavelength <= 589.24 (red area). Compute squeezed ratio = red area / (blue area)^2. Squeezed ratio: 1.05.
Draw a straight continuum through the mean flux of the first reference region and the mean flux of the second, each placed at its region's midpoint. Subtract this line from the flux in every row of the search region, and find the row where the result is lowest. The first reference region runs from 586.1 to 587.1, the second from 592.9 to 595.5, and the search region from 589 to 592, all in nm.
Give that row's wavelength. 589.581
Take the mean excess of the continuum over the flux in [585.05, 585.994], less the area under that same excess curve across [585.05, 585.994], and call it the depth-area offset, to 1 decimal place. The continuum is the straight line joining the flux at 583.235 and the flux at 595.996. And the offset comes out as 1.0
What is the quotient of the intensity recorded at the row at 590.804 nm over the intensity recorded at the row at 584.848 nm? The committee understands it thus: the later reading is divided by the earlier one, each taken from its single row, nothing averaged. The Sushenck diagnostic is 0.88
